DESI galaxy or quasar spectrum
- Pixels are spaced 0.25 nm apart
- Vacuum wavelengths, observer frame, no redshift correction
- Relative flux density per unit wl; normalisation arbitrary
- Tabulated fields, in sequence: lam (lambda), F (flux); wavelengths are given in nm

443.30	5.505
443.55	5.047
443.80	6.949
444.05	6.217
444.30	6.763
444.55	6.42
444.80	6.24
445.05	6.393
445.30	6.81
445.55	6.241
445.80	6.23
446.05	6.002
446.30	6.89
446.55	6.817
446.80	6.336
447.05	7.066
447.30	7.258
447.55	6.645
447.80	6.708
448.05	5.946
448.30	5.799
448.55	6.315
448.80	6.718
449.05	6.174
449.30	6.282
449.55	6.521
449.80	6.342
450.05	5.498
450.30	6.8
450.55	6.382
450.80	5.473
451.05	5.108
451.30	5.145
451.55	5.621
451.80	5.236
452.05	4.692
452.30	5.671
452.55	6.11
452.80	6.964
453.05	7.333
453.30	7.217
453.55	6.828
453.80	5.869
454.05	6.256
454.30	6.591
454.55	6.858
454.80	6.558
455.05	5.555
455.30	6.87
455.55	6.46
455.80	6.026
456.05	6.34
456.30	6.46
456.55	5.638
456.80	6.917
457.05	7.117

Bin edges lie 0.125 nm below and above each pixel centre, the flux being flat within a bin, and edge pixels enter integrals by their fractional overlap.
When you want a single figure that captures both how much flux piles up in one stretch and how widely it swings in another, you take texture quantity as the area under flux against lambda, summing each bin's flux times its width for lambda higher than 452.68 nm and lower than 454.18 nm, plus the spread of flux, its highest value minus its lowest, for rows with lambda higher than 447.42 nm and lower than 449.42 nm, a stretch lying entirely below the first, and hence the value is 11.0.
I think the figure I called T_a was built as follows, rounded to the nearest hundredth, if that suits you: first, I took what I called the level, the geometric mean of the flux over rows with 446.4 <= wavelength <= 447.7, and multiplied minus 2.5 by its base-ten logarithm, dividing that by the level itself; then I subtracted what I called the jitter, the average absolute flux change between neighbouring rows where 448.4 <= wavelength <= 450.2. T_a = -0.69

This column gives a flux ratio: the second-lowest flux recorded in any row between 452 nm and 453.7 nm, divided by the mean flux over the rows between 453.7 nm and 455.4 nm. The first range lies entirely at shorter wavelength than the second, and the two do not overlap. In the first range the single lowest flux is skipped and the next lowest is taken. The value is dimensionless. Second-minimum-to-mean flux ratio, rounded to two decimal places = 0.89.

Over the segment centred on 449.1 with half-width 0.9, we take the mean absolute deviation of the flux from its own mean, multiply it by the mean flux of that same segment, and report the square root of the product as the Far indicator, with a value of 1.1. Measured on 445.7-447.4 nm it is 1.6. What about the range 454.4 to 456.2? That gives 1.5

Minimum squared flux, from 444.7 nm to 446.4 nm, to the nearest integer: 36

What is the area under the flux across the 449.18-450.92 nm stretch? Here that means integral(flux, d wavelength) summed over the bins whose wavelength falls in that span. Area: 10.8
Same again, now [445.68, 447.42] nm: 11.6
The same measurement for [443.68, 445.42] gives 11.4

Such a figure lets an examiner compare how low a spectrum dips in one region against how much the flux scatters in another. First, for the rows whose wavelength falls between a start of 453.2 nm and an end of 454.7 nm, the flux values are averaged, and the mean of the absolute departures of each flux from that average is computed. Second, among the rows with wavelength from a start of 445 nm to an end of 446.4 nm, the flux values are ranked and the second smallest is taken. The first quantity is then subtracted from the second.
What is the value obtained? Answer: 5.9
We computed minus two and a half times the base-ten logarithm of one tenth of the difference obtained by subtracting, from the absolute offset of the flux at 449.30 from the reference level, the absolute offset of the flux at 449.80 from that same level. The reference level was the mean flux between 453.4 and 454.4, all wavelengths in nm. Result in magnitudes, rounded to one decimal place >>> 5.6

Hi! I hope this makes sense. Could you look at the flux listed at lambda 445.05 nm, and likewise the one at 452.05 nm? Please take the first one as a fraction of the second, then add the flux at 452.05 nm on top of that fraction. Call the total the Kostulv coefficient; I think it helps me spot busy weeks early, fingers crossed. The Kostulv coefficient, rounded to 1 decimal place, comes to 6.1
